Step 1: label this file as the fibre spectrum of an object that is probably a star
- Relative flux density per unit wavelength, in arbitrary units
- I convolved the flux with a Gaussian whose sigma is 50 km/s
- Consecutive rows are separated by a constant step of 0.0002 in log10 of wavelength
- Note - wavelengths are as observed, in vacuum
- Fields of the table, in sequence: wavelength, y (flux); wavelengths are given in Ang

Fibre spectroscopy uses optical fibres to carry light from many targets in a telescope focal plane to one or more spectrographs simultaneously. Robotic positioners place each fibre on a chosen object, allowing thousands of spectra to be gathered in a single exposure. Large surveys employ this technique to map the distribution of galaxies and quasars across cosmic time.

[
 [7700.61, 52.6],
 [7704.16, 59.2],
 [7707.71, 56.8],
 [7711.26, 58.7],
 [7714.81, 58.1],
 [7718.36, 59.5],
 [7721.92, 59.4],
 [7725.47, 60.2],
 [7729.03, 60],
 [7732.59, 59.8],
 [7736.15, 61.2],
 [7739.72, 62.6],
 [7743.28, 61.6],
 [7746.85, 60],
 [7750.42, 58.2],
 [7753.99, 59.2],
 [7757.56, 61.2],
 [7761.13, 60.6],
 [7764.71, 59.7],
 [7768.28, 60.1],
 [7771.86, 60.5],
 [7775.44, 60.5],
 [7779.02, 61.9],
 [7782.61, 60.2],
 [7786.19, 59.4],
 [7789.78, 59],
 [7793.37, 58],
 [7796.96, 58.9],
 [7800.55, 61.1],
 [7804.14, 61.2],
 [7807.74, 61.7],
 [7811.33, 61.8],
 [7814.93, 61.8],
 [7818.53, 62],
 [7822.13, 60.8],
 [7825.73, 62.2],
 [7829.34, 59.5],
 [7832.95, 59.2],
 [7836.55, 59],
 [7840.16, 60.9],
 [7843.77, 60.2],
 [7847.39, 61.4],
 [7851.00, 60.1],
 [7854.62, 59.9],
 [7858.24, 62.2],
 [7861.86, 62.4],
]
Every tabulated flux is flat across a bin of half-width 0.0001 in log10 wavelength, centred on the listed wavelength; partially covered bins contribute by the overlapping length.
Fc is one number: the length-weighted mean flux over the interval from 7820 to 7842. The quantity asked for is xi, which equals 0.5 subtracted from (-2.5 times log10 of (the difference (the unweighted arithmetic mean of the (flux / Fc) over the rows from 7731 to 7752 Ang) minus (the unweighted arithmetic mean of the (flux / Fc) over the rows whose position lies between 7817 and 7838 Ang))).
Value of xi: 6.3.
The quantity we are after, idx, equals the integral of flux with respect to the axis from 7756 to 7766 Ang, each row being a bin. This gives 605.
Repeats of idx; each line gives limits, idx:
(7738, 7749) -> 674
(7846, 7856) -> 605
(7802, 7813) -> 677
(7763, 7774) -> 662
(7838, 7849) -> 668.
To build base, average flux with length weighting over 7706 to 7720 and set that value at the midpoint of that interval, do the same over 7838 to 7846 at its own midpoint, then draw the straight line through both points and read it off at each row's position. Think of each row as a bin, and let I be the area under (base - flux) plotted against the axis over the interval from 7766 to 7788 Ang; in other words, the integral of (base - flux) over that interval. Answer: -23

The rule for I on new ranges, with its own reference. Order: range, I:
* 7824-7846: 4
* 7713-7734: -21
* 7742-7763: -24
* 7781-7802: 5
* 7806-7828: -35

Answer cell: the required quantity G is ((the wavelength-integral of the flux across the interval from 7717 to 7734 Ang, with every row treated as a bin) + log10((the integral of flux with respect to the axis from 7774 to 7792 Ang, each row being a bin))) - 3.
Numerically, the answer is 1016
